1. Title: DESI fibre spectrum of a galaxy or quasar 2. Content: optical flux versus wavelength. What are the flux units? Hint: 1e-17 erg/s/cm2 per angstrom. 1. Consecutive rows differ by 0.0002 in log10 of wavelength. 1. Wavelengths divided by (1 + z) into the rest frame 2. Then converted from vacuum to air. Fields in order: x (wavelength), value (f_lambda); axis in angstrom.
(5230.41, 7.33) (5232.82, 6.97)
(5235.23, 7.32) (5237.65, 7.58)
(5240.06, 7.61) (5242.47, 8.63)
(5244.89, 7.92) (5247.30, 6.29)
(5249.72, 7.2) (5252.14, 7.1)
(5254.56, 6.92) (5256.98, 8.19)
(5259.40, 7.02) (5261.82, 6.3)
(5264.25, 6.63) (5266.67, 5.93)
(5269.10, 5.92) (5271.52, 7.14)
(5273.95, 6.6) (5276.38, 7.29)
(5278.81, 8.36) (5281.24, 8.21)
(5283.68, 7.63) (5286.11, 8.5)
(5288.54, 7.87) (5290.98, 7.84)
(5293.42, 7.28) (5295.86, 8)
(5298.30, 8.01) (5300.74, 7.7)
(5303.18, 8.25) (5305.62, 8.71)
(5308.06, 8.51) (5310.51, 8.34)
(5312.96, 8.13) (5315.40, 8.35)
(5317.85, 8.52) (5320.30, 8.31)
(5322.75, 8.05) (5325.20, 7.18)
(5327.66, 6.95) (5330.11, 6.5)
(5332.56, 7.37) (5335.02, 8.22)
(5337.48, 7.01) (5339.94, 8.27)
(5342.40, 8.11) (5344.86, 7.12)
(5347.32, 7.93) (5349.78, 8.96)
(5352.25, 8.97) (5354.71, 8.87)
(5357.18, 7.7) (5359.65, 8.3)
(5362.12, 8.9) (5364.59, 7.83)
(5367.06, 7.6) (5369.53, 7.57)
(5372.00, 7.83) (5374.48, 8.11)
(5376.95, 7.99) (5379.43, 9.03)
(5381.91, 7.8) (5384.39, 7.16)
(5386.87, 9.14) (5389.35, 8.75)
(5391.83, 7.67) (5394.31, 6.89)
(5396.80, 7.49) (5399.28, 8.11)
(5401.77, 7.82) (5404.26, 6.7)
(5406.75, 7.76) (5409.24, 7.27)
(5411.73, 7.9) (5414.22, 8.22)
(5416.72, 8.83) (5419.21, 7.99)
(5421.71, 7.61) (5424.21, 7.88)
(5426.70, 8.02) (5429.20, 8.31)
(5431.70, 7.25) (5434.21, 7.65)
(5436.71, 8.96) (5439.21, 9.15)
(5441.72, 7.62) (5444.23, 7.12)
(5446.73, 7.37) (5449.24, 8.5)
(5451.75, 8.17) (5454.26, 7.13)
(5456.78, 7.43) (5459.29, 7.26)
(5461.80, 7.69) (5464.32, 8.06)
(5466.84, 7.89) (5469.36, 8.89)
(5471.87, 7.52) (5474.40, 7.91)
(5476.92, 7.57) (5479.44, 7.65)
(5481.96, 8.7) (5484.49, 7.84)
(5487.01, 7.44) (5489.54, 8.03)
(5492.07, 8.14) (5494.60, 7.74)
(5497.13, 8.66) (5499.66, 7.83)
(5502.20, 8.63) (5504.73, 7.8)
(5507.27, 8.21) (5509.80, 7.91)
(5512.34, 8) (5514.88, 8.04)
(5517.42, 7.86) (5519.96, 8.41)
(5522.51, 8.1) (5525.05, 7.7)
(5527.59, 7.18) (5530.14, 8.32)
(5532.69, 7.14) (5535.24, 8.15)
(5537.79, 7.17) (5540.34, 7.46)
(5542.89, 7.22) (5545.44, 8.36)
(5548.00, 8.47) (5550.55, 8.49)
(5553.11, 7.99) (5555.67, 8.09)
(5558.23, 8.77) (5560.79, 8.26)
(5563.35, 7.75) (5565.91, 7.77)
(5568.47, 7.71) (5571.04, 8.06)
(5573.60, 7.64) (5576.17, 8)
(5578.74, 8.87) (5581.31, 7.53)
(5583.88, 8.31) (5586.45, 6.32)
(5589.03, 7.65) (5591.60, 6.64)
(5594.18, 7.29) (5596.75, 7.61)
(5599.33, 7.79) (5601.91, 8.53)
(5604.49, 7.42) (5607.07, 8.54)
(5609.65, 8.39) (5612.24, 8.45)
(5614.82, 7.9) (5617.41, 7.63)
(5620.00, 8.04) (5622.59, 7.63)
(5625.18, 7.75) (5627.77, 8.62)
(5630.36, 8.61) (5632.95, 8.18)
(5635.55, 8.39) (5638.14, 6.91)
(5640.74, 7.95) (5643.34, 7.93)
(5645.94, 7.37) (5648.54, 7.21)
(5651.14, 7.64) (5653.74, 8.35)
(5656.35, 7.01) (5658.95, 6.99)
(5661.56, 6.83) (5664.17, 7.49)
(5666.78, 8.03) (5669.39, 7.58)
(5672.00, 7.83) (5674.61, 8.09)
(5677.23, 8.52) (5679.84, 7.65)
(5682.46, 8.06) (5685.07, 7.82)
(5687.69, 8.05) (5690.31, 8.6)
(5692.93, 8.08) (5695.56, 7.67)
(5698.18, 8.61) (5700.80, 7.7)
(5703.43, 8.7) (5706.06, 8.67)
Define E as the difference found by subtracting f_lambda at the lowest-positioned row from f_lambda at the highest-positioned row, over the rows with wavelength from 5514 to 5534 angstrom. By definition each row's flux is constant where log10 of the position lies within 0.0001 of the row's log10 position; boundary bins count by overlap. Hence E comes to -0.9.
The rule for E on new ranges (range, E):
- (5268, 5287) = 2.6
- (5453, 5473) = 0.4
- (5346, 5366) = -0.1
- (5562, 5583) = -0.2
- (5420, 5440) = 1.5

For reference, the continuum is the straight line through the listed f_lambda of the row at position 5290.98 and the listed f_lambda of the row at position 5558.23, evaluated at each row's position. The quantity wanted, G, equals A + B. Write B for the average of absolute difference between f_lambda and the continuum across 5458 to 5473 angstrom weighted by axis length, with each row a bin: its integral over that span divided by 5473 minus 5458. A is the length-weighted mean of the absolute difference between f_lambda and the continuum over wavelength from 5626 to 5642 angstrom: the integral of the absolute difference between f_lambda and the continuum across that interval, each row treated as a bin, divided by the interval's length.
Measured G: 1.6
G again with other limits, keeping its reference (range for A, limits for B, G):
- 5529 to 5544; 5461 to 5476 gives 1.7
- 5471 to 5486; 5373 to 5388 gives 1.2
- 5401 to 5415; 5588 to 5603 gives 2.0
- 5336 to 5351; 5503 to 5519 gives 1.2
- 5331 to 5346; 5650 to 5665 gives 2.3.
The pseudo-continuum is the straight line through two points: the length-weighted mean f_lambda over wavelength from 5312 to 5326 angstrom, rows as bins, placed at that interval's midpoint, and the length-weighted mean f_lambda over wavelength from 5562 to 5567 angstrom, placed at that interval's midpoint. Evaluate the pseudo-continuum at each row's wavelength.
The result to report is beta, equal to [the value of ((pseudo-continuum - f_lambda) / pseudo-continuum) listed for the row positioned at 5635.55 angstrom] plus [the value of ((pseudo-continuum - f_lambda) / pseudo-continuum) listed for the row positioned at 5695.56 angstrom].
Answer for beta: -0.10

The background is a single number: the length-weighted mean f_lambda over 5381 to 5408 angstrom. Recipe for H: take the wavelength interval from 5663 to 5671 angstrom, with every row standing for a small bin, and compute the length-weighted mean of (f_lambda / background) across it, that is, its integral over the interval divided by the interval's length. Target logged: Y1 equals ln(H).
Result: -0.01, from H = 0.99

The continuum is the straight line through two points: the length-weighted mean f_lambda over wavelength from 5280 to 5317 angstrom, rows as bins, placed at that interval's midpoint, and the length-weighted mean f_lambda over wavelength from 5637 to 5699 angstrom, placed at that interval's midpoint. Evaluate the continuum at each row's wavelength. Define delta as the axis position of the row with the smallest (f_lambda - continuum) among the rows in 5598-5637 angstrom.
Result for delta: 5604.49 angstrom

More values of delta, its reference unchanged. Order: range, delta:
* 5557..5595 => 5586.45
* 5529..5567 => 5532.69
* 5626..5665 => 5661.56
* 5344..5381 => 5344.86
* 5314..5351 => 5330.11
